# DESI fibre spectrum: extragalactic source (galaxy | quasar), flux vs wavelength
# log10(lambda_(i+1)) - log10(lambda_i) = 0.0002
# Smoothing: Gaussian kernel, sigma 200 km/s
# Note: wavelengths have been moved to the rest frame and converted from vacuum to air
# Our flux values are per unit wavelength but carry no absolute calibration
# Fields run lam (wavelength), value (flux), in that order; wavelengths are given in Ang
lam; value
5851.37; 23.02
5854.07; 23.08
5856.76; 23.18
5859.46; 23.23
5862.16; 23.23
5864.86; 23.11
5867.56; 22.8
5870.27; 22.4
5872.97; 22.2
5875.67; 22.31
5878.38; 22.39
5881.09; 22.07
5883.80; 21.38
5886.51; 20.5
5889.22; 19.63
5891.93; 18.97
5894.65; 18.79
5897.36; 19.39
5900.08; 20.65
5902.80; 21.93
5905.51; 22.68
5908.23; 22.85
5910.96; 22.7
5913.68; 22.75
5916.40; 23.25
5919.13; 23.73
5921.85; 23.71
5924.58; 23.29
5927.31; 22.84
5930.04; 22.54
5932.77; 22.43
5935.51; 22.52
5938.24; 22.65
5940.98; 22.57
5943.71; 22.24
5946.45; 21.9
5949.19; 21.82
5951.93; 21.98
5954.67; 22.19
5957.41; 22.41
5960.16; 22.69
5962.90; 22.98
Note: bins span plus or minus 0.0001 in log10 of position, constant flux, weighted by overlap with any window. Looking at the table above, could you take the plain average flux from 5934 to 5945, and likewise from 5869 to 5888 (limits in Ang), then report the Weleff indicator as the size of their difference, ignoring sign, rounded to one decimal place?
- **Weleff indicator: 0.6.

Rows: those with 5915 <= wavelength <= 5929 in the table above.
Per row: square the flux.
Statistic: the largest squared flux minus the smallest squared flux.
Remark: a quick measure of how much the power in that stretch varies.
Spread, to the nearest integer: 41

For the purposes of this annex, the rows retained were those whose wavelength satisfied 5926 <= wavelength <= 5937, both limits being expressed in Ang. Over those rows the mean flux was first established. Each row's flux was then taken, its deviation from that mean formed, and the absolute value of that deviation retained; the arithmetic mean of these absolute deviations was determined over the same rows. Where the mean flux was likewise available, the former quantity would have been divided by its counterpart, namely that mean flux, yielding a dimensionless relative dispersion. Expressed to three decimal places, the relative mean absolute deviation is 0.006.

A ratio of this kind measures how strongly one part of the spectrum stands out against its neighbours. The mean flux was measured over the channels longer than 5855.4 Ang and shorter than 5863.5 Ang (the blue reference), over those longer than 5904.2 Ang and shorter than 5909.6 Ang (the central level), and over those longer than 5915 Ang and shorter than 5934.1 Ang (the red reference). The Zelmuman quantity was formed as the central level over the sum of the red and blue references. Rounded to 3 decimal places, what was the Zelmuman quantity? 0.491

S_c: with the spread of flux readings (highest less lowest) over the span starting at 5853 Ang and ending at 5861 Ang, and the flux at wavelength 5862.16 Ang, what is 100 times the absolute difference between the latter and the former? 2308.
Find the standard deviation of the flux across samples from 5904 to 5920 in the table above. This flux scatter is 0.4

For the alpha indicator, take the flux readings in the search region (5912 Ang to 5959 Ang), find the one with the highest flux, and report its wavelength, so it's 5919.13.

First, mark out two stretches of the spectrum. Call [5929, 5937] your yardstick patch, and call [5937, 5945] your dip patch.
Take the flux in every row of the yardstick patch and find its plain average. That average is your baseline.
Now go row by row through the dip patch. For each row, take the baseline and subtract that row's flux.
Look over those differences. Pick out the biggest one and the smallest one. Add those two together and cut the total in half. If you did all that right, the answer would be 0.05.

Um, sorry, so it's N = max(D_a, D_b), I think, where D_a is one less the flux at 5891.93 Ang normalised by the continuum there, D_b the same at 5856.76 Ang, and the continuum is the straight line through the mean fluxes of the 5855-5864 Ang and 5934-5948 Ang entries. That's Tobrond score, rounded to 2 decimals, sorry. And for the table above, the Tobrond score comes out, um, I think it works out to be 0.17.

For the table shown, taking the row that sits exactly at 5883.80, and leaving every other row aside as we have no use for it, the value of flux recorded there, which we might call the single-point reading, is 21.38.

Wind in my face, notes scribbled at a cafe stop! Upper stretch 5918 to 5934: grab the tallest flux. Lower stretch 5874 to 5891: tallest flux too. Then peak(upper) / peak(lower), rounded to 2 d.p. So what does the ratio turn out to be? 1.06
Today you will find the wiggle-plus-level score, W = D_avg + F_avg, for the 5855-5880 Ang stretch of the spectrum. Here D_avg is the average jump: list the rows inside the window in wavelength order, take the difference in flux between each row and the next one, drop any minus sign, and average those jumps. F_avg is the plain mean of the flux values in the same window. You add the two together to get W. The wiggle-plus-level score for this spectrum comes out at 22.9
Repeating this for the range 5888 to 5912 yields 21.5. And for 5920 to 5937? 23.2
